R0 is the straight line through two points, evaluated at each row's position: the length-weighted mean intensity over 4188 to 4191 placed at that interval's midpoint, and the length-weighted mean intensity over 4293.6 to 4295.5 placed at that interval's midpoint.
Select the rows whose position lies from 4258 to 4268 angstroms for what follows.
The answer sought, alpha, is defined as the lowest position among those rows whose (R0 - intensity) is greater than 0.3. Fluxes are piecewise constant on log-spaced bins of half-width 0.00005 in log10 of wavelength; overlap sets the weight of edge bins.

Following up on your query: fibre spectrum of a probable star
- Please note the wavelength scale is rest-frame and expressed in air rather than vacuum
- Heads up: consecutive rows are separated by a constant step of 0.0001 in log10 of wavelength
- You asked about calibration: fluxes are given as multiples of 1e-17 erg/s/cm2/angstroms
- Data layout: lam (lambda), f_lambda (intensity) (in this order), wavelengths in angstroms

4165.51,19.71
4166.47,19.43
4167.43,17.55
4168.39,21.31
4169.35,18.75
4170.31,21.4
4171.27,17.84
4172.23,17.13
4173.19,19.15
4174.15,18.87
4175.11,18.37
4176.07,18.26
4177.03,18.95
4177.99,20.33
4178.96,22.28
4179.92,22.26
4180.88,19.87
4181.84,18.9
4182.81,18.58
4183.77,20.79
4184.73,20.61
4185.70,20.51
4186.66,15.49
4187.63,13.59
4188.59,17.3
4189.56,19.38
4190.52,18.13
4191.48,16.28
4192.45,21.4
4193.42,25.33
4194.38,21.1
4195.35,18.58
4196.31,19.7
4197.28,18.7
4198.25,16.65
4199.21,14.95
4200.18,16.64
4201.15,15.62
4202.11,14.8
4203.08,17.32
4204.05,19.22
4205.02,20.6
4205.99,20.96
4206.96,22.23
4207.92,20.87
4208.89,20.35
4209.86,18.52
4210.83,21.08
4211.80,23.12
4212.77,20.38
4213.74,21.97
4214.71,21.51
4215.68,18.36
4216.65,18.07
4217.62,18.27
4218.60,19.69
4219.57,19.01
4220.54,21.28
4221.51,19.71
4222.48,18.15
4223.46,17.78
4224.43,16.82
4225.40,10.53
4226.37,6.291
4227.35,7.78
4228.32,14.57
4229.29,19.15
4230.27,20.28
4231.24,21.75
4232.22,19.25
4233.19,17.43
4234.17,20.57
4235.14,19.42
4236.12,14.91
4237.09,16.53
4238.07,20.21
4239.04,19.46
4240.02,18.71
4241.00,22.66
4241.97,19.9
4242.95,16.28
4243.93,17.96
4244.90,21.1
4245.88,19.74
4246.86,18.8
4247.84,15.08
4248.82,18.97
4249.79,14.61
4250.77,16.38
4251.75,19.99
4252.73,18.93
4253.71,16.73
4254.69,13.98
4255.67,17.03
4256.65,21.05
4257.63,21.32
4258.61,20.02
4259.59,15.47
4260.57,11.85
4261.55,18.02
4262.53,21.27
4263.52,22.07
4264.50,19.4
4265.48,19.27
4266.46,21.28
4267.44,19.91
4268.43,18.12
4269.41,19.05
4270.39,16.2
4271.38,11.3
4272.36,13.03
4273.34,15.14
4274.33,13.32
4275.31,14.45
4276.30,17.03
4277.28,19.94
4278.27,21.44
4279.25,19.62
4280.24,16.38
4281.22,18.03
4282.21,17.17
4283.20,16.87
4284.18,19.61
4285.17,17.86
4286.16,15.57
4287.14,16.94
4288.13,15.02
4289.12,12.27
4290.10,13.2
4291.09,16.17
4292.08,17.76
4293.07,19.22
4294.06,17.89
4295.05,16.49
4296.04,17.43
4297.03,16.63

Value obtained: 4259.59 angstroms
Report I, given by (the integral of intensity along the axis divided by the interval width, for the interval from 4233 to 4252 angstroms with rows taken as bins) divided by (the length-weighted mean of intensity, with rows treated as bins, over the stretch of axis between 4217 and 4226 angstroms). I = 1.04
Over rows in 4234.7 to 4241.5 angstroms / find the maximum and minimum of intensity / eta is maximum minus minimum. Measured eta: 8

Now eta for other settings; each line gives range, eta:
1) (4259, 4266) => 10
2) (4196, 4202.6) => 5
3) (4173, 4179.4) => 4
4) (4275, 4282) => 7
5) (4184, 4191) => 7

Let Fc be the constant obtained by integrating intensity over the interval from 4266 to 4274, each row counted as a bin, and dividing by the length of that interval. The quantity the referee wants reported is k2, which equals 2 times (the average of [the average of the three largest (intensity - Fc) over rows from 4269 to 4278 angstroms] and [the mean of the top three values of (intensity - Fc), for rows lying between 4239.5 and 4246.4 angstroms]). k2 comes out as 6.58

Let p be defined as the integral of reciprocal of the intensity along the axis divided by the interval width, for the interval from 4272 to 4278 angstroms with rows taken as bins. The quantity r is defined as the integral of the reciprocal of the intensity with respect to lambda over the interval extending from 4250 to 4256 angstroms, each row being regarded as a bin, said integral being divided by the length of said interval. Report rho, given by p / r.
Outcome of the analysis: 1.09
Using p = 0.065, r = 0.0594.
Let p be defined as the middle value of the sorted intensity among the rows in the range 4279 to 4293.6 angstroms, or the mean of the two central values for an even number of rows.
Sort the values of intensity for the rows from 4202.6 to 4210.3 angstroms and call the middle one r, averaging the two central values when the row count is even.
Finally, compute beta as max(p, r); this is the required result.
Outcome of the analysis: 20.5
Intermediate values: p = 16.9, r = 20.5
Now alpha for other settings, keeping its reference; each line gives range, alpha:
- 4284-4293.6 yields 4286.16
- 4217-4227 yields 4224.43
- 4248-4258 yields 4249.79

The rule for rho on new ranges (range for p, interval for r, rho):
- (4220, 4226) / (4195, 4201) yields 1.08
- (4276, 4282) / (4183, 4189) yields 0.95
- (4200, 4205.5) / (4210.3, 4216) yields 1.22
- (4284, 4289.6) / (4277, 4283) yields 1.18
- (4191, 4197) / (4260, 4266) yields 0.89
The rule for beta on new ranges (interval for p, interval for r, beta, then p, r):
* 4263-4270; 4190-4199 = 19.4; 19.4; 18.7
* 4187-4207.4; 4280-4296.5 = 18.6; 18.6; 16.9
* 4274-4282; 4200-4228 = 19.0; 17.5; 19.0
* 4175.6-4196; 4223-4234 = 19.4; 19.4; 17.4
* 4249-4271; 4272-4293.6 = 19.0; 19.0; 16.9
